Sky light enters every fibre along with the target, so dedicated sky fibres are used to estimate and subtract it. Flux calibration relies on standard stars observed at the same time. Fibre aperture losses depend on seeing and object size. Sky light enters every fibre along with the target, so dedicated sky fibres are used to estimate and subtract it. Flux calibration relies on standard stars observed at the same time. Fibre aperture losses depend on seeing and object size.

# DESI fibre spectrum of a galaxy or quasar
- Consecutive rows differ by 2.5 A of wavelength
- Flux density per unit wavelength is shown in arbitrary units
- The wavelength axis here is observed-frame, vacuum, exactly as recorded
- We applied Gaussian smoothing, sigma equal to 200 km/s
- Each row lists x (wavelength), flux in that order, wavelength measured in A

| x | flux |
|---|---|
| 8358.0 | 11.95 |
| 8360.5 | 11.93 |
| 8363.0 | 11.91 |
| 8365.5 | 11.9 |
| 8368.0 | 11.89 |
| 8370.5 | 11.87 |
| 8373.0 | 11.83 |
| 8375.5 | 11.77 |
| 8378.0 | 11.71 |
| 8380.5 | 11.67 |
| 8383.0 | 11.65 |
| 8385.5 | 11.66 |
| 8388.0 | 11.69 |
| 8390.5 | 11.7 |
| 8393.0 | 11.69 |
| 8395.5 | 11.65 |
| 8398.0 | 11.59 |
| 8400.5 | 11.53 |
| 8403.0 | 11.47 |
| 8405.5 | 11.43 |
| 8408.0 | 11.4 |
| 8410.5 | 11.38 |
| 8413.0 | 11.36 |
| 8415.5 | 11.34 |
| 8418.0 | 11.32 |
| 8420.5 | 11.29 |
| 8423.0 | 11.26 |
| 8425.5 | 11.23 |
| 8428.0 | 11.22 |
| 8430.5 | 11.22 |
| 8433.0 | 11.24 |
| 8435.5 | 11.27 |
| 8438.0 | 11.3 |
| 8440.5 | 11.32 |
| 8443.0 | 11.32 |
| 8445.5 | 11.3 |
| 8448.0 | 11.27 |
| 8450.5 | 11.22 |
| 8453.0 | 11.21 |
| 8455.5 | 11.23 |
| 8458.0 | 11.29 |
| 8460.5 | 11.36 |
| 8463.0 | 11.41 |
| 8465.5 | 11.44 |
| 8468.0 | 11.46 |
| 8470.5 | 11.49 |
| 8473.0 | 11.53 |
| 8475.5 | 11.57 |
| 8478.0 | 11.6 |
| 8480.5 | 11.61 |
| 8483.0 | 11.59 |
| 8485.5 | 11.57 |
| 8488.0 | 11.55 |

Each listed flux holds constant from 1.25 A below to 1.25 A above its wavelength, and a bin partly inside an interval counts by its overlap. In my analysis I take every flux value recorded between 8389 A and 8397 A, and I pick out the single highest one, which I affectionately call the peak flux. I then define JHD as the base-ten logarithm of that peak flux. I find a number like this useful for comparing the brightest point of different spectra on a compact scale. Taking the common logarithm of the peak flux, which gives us 1.07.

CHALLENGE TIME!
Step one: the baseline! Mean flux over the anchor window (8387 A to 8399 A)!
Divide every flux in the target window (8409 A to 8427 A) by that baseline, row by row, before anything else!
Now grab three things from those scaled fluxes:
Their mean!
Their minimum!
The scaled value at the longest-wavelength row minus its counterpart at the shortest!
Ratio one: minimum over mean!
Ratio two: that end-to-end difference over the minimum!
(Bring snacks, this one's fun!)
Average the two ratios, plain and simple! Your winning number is 0.490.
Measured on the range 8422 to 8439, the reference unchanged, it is 0.501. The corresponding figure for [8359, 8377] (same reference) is 0.489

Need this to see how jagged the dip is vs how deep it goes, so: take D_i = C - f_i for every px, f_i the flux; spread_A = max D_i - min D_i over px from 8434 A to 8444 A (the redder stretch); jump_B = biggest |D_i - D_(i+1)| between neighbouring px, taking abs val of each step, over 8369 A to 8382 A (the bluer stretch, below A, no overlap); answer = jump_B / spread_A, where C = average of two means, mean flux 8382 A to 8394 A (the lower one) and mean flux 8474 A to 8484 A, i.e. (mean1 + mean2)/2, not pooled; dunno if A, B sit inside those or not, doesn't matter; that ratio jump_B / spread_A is 1.2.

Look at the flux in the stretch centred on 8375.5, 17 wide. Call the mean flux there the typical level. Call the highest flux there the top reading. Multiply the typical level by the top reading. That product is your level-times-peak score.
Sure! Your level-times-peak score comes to 140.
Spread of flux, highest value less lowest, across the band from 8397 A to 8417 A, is 0.25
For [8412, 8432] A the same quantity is 0.14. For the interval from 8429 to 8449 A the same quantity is 0.10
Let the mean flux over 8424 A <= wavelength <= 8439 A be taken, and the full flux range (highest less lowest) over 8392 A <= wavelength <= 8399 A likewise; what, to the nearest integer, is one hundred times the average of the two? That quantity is 567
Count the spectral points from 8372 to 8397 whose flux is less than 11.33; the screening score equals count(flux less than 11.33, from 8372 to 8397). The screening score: 0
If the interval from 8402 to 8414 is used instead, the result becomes 0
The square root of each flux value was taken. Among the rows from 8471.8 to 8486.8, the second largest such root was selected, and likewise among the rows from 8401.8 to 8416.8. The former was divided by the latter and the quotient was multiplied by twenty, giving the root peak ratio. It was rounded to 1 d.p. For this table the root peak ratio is 20.1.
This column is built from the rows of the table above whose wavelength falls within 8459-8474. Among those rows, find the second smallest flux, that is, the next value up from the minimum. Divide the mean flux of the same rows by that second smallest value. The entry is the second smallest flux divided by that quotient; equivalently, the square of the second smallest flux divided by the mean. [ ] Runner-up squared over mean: 11.4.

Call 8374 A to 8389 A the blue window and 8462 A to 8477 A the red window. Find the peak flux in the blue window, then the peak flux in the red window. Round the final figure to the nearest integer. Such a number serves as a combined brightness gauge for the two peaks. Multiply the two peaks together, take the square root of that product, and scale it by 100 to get 1167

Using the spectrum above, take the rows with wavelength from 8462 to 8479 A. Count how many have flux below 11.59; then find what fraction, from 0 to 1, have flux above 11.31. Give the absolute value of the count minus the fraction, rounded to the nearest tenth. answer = 5.0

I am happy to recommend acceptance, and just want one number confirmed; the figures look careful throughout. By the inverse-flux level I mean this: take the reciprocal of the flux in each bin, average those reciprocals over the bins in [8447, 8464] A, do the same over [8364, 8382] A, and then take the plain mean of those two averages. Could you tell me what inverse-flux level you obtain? 0.0867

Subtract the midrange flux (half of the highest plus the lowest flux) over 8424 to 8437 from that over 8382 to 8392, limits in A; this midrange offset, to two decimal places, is 0.43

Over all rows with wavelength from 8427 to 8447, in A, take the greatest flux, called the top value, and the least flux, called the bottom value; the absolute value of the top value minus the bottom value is 0.10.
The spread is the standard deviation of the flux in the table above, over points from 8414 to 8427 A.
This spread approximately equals 0.04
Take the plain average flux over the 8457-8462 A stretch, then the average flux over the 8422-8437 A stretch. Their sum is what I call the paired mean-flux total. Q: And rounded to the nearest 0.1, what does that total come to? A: 22.6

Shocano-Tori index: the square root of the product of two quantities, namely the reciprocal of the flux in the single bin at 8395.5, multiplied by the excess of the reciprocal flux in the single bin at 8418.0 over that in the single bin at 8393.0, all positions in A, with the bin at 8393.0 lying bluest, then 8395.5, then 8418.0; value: 0.0155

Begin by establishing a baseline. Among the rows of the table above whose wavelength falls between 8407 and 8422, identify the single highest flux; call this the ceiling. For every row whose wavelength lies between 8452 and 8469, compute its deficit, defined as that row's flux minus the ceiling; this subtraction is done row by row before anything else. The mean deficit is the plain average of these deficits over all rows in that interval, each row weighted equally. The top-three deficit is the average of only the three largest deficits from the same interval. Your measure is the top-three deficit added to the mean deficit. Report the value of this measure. 0.0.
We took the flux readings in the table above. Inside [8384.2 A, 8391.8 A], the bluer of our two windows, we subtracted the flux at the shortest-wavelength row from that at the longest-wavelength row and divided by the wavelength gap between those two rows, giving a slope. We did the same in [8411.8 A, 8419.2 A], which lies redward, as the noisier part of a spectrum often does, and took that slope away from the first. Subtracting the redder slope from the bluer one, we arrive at 0.016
